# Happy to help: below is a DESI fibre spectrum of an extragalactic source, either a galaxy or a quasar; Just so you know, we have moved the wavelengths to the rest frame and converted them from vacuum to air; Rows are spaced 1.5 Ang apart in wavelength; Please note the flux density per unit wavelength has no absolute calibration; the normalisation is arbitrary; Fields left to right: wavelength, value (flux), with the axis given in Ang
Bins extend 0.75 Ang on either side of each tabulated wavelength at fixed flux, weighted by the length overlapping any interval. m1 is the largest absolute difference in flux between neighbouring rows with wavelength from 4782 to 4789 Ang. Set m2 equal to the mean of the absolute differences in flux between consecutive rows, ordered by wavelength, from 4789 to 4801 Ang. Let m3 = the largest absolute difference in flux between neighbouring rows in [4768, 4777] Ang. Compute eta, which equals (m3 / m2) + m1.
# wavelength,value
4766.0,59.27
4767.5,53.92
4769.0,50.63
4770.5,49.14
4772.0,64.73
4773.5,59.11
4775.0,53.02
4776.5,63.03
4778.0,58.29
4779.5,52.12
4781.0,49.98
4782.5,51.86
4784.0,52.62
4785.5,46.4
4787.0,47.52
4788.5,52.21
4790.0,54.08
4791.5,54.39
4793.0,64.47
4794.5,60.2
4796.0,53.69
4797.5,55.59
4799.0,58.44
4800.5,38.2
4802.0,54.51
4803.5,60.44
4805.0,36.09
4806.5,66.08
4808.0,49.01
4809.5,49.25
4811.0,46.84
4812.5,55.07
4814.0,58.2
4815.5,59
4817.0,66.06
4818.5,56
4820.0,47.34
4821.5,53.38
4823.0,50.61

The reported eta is 9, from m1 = 6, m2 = 6.6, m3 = 16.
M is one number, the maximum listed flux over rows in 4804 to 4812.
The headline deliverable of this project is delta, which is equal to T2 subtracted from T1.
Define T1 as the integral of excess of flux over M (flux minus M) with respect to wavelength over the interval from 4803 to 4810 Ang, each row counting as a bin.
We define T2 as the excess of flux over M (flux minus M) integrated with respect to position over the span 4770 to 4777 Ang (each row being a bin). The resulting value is -42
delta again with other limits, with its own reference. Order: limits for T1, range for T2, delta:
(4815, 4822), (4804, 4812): 61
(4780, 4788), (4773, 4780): -68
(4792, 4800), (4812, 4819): -18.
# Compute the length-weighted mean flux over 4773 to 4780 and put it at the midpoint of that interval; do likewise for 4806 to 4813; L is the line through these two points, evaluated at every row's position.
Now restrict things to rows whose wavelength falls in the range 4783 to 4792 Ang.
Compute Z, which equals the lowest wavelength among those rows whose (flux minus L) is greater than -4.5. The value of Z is 4784.0 Ang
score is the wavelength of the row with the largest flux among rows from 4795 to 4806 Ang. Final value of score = 4803.5 Ang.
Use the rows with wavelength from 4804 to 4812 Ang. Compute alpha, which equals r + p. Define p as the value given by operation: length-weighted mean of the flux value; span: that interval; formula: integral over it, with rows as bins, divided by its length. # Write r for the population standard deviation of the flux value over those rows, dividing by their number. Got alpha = 59.6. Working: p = 50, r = 10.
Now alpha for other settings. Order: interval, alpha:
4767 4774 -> 61.2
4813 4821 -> 63.1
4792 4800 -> 61.5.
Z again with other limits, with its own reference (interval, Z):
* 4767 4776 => 4772.0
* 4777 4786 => 4778.0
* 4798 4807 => 4799.0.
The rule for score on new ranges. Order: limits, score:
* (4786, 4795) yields 4793.0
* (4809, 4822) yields 4817.0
